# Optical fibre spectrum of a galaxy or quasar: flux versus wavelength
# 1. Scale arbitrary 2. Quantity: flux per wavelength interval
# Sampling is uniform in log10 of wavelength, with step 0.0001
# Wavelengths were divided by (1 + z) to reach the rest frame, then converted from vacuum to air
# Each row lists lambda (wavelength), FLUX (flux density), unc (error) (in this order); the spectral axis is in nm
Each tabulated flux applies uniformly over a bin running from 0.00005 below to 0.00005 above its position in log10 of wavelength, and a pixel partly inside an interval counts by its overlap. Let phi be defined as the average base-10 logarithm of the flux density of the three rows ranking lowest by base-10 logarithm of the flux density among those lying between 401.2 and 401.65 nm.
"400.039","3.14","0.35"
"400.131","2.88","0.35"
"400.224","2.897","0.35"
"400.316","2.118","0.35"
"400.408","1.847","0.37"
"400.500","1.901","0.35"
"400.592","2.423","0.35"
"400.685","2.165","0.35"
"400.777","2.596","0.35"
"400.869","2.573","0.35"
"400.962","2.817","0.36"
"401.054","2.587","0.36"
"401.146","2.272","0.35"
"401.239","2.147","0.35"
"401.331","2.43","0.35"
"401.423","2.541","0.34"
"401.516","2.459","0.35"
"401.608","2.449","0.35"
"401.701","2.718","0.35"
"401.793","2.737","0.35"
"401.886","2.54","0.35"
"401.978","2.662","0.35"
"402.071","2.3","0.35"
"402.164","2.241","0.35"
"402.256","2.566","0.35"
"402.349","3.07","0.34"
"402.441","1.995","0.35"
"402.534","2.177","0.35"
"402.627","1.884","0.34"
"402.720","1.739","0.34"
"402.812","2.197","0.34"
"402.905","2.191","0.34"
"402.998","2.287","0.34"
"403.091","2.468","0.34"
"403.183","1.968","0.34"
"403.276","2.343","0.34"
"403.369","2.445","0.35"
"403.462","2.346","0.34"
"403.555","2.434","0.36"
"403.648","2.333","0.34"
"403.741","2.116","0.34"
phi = 0.369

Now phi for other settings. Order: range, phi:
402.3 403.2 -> 0.270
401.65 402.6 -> 0.329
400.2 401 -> 0.290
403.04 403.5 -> 0.345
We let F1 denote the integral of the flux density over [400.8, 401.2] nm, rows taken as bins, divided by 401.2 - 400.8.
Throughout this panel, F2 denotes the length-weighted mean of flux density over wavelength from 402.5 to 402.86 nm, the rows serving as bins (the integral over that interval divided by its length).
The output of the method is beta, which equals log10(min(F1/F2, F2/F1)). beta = -0.108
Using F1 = 2.55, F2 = 1.99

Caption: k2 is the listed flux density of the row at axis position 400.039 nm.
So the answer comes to 3.14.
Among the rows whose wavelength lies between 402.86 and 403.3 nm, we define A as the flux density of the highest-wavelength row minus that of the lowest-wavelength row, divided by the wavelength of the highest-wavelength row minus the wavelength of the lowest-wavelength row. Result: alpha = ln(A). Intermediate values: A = 0.4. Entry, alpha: -0.9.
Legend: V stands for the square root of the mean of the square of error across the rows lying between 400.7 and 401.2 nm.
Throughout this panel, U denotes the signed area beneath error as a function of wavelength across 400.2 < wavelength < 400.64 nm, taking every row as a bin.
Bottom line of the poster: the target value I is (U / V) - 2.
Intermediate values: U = 0.156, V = 0.354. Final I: -1.56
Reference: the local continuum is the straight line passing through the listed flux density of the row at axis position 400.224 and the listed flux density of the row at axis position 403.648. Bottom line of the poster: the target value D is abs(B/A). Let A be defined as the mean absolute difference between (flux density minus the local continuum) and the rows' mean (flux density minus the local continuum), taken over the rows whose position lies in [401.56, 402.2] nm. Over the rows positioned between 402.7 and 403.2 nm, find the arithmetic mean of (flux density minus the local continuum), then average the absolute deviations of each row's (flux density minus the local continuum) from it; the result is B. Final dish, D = 1.24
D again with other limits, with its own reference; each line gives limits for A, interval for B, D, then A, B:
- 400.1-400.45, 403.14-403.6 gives 0.34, 0.438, 0.148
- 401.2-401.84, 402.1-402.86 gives 1.74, 0.161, 0.281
